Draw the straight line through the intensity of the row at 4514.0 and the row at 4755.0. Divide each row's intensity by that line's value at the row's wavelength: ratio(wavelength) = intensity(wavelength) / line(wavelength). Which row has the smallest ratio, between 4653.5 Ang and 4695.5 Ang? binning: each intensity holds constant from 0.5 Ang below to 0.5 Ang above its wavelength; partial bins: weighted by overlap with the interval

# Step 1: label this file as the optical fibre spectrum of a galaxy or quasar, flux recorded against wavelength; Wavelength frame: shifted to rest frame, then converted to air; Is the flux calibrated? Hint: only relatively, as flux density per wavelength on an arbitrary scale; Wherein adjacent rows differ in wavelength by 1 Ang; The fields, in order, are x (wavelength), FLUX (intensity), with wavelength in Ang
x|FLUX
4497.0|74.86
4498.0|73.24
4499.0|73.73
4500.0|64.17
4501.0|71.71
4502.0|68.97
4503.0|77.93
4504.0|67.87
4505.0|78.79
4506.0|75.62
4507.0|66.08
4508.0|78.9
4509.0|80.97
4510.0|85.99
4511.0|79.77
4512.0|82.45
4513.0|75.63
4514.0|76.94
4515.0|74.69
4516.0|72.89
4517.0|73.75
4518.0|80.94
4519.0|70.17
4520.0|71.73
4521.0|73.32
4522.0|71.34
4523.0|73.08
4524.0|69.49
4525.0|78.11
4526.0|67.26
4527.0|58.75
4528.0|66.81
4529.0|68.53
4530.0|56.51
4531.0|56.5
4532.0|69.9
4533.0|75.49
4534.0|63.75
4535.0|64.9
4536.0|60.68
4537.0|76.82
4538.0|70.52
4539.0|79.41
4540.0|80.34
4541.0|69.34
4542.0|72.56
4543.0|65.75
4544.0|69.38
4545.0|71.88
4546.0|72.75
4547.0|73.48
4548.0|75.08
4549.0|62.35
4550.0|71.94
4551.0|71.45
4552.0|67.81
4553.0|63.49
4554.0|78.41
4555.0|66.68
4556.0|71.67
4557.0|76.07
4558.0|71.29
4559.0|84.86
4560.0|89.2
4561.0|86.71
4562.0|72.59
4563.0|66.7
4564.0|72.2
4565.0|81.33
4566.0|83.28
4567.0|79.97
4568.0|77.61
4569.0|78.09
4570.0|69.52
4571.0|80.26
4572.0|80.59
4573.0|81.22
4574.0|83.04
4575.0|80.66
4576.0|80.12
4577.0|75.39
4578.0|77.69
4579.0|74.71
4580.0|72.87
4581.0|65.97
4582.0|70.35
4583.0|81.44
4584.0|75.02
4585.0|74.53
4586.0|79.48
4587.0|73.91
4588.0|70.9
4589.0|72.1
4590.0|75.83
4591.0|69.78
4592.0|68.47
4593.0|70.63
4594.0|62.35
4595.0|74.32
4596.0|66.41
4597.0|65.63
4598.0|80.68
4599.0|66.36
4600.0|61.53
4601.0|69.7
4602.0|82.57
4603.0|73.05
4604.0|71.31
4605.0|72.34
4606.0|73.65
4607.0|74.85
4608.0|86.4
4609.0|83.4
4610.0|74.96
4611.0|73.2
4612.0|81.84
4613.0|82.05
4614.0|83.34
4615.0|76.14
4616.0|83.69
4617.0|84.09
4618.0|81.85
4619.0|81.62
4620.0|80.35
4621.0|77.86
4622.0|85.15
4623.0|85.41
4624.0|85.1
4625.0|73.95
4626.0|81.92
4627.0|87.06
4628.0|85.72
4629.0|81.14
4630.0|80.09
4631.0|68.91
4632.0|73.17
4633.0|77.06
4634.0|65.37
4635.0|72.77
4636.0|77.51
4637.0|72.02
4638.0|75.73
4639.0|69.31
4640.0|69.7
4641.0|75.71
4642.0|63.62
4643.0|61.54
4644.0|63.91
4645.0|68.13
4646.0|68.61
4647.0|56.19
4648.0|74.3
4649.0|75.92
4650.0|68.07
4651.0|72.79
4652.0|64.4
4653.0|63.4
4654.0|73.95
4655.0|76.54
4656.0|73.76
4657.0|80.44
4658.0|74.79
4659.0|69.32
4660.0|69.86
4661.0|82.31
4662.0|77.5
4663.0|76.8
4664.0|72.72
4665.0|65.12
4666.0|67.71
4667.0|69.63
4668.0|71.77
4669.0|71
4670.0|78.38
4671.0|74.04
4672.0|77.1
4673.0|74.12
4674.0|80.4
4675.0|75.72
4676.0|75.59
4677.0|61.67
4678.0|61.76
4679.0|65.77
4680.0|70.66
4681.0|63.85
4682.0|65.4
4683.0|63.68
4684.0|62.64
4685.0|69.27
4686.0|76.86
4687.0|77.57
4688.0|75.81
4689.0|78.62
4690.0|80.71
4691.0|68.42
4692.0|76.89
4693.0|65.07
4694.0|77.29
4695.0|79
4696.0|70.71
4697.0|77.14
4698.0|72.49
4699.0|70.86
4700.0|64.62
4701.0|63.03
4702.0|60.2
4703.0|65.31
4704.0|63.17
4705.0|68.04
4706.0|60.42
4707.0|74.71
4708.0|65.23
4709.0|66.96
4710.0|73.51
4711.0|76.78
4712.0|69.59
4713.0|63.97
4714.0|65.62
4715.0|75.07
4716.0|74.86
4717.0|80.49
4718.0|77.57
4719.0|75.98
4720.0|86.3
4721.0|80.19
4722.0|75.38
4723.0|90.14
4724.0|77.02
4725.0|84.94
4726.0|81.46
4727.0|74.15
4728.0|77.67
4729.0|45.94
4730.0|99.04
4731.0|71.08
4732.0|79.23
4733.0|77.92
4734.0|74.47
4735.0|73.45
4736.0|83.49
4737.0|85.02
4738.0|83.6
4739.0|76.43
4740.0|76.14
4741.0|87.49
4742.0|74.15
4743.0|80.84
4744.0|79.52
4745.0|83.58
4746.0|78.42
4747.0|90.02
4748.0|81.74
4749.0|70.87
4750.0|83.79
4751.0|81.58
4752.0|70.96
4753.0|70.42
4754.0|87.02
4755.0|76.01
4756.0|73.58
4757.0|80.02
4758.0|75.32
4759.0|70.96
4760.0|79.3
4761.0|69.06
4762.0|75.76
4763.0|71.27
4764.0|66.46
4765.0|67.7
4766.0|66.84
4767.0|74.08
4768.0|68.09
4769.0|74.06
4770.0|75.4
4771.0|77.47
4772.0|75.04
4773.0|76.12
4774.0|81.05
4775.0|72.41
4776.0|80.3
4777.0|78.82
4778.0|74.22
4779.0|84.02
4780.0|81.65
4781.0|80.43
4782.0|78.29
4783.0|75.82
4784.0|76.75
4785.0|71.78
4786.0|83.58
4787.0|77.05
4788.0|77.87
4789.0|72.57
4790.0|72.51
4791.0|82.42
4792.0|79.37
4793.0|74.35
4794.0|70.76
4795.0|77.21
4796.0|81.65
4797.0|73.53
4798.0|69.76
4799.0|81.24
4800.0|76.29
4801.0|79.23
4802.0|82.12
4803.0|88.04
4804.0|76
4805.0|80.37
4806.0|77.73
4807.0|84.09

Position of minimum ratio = 4677.0 Ang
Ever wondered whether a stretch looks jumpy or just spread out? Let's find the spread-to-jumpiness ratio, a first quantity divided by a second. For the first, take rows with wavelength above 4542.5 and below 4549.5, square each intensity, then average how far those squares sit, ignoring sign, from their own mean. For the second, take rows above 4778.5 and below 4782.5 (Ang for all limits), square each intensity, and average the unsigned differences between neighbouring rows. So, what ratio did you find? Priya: 1.6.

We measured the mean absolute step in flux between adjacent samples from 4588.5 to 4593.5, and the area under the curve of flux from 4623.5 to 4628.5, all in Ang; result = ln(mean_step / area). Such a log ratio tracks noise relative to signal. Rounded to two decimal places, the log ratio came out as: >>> -4.83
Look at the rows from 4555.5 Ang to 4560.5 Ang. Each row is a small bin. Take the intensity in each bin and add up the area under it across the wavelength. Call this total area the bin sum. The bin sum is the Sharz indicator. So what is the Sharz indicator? 393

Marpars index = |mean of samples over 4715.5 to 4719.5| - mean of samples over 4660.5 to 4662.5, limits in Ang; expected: -2.7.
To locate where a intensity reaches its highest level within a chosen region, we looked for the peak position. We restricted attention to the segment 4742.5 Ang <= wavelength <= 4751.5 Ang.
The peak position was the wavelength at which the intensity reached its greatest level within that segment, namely 4747.0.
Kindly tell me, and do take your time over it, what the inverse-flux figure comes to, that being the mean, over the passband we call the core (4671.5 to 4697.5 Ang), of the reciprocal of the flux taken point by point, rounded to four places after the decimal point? 0.0140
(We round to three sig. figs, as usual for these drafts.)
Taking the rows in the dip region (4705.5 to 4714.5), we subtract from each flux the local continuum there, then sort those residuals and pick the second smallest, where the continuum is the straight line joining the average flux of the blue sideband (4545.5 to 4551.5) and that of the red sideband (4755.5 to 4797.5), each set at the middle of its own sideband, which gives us -10.4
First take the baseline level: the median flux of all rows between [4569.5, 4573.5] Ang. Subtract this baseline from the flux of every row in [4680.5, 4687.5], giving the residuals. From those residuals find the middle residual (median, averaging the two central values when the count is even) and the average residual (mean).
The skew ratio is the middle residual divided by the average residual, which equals 1.3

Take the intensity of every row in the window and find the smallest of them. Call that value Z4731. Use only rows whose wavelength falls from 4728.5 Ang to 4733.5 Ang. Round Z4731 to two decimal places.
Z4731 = 45.94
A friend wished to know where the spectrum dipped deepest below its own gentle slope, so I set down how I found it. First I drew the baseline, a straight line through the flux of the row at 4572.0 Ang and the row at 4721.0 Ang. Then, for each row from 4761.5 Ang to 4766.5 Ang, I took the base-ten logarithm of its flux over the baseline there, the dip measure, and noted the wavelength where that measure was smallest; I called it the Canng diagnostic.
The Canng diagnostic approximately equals 4764.0 Ang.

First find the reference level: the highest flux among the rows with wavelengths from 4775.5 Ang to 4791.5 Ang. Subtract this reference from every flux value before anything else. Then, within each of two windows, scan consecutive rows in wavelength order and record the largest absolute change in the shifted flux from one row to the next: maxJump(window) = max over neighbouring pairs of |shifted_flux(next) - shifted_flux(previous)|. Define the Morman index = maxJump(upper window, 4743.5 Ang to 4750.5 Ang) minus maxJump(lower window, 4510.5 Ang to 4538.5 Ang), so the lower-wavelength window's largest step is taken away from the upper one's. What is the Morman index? -3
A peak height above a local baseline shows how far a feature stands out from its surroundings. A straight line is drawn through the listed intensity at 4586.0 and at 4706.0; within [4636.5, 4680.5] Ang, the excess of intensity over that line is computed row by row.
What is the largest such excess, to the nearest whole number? 15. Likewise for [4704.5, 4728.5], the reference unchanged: 32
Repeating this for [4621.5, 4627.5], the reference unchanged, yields 14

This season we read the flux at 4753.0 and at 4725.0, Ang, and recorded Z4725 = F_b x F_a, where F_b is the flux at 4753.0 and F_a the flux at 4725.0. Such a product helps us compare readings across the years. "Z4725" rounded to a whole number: 5981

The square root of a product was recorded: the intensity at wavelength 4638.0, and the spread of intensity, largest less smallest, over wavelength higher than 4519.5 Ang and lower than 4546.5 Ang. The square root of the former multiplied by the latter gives 42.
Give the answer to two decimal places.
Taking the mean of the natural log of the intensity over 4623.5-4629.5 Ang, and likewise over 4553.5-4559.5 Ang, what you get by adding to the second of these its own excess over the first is 4.21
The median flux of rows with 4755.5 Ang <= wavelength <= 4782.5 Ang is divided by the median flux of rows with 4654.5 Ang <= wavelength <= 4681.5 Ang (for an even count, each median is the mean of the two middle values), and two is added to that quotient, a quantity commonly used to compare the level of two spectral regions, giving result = 3.02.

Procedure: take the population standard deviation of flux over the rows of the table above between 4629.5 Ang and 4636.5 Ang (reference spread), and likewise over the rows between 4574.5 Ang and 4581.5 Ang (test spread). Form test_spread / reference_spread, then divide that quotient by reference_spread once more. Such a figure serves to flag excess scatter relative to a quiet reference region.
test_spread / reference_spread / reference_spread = 0.20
